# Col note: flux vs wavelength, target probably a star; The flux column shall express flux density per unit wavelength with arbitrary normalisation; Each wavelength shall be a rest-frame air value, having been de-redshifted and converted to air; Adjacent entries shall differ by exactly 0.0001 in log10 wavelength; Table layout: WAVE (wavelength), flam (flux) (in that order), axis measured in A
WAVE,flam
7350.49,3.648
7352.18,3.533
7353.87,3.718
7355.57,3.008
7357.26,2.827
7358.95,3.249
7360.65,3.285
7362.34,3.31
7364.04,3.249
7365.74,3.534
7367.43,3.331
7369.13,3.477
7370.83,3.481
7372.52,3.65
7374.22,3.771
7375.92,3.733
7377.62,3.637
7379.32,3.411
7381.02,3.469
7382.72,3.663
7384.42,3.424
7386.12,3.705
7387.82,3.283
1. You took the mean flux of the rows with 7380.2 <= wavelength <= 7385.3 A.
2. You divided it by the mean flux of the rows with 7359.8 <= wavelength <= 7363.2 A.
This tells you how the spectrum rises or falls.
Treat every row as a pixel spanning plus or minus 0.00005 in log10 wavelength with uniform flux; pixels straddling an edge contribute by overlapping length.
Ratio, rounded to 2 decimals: 1.07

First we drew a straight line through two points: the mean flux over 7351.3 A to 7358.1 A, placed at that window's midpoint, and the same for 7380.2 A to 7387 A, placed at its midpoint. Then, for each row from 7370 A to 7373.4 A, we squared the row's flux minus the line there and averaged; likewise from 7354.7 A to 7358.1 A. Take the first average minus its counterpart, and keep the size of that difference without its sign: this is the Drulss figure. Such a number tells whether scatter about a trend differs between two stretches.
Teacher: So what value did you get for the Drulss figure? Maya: 0.13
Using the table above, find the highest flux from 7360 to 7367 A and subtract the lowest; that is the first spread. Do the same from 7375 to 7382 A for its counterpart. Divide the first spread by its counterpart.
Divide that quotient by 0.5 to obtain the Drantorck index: 2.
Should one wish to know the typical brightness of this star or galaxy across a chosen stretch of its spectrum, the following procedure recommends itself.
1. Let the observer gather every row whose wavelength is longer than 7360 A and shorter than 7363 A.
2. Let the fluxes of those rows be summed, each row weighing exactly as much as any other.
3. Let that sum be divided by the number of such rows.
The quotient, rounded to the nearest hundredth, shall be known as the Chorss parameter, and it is 3.30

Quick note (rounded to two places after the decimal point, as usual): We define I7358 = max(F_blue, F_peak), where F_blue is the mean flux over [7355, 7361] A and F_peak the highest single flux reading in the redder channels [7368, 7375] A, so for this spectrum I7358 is 3.77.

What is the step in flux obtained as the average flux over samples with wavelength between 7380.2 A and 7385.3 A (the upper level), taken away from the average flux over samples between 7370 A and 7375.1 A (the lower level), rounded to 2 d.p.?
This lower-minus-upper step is 0.12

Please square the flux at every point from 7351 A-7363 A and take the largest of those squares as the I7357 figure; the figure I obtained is 13.8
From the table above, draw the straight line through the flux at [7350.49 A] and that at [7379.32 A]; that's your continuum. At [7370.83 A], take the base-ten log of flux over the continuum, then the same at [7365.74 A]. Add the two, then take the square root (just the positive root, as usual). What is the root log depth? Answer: 0.038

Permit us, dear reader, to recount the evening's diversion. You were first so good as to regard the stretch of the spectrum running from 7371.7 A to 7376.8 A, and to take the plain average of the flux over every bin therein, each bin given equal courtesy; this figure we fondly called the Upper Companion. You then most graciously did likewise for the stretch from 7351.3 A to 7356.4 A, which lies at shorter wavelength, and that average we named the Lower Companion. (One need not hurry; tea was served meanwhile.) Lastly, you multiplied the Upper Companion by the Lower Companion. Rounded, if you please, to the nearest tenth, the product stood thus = 12.7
